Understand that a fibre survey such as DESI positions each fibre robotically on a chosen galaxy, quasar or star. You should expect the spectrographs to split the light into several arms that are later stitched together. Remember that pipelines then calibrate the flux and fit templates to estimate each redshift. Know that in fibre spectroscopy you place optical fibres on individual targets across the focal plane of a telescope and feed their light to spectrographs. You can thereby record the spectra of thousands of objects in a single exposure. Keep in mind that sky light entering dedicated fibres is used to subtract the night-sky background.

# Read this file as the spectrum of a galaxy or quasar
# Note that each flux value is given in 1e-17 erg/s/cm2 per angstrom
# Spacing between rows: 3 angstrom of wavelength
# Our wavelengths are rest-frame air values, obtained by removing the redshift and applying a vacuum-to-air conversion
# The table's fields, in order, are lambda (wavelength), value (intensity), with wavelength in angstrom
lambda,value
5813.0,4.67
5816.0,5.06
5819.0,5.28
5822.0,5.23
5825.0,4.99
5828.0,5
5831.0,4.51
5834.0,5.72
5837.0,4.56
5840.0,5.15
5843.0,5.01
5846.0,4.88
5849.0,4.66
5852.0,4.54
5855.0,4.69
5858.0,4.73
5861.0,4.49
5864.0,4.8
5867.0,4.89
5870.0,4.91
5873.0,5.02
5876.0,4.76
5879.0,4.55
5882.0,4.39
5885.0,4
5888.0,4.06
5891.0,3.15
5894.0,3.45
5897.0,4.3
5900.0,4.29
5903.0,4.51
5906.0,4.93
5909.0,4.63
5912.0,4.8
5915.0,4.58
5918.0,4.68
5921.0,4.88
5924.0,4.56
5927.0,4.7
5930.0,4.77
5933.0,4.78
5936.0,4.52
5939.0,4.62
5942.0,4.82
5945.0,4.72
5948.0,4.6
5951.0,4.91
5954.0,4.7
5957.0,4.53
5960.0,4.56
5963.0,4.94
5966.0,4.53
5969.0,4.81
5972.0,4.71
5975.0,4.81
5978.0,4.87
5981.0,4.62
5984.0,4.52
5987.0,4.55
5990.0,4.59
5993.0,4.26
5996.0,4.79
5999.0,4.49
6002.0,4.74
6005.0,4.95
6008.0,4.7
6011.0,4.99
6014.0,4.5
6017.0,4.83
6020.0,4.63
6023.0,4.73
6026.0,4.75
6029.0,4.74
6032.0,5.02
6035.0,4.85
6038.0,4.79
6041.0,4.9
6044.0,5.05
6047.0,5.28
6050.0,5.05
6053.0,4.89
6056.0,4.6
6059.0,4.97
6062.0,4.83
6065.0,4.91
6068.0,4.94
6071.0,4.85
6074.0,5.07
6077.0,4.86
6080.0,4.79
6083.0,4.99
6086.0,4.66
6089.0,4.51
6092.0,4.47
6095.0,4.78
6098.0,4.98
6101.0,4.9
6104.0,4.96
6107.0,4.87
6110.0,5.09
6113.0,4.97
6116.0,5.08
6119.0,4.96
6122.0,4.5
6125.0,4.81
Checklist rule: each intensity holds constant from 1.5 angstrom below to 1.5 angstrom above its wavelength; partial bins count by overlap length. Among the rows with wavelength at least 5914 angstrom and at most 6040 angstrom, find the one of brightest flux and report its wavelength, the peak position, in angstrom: 6032.0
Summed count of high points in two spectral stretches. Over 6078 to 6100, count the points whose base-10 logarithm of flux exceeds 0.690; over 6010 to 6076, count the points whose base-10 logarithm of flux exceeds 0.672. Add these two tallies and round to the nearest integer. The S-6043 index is 21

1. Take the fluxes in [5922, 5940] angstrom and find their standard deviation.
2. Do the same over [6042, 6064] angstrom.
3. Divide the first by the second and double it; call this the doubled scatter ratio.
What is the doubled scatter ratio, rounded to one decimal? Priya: 1.0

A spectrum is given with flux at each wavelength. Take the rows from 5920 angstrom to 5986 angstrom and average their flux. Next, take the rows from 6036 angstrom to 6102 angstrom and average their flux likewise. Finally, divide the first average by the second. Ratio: 0.966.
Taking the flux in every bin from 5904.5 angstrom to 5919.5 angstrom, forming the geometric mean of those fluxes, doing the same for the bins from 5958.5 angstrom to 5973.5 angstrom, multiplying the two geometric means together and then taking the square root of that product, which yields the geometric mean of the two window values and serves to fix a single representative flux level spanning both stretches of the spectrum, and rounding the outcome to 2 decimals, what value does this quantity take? 4.71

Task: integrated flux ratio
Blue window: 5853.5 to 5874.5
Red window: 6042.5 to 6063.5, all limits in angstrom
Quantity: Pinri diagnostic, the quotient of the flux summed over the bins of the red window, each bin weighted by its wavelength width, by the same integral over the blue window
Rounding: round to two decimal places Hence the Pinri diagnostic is 1.03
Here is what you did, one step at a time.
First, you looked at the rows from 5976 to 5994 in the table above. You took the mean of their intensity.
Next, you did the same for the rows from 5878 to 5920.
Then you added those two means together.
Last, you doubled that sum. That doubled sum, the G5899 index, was 17.8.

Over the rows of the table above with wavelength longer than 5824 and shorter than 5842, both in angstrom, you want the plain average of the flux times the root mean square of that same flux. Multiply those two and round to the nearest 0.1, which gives 25.0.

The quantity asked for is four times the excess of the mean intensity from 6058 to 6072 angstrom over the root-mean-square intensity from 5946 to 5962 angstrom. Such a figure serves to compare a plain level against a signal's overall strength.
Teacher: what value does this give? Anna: 0.95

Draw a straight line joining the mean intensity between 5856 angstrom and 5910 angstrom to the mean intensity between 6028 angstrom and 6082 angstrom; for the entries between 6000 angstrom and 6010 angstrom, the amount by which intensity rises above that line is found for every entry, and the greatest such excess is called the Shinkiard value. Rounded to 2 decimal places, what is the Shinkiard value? 0.18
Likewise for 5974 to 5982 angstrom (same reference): 0.17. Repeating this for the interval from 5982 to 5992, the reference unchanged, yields -0.14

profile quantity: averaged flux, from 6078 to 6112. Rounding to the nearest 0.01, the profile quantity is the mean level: 4.82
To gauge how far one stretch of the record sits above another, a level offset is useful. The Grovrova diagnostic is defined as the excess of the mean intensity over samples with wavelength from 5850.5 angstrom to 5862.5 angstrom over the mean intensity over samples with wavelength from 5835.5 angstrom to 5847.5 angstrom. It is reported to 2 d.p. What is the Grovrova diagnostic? -0.29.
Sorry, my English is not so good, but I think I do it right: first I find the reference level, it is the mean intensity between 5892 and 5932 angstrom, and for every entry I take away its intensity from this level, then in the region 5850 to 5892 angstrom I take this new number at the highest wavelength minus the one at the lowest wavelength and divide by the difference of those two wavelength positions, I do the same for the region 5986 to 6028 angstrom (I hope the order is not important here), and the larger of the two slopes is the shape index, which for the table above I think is 0.036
